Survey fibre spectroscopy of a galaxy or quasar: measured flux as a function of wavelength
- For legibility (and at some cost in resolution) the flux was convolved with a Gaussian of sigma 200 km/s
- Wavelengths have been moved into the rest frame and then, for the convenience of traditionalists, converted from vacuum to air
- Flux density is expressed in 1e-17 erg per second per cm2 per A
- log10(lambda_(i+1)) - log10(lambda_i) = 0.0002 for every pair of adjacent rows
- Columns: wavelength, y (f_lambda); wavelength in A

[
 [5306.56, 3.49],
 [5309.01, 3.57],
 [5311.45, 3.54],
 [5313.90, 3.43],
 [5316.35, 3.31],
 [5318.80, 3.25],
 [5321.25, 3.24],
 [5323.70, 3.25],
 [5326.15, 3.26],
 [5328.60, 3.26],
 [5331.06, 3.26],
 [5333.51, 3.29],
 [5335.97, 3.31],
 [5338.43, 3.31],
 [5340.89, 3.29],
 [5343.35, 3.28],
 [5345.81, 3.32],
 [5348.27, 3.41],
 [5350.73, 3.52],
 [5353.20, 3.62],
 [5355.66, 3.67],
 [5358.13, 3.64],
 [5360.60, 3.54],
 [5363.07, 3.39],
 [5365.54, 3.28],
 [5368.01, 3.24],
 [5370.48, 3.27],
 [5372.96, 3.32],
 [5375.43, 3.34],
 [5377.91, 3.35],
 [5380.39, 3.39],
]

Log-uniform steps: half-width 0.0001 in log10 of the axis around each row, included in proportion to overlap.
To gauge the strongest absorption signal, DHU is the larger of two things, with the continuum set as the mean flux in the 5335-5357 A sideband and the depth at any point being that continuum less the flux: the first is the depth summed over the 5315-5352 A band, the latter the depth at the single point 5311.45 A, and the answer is 1.7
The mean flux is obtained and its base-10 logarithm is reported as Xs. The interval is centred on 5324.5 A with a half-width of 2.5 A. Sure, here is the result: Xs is 0.513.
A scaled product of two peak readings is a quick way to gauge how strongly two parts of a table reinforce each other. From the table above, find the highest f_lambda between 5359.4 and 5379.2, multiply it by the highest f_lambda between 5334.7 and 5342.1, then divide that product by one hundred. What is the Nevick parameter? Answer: 0.1172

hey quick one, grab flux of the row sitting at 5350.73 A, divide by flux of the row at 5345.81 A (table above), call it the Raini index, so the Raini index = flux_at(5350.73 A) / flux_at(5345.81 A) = 1.06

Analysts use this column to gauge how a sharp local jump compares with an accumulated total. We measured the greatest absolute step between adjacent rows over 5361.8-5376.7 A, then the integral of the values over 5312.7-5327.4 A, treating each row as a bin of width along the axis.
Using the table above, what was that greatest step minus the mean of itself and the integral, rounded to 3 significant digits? -24.1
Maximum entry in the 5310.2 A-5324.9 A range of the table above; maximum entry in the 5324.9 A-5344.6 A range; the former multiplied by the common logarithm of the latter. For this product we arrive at 1.84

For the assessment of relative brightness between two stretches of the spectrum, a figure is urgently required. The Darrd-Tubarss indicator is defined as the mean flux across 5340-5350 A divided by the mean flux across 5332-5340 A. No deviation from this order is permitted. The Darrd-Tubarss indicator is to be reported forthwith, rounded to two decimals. 1.01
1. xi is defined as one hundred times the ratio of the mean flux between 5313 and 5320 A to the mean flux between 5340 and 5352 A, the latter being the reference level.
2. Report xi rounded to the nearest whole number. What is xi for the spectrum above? 99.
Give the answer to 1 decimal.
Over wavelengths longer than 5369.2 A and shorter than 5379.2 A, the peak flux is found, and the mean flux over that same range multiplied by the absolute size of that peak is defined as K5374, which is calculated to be 11.1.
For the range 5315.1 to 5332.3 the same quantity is 10.8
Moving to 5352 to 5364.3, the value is 13.1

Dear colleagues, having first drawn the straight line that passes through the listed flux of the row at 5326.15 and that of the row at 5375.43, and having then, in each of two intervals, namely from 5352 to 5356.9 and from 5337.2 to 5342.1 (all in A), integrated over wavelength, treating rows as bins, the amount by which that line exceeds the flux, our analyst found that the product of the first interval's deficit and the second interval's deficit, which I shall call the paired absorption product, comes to 0.15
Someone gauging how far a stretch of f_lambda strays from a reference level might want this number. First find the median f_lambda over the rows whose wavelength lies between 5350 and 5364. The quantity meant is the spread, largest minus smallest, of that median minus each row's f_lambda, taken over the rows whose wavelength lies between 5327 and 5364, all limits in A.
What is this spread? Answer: 0.41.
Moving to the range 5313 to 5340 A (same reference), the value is 0.19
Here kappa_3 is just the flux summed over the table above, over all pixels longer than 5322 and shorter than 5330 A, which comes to 9.8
